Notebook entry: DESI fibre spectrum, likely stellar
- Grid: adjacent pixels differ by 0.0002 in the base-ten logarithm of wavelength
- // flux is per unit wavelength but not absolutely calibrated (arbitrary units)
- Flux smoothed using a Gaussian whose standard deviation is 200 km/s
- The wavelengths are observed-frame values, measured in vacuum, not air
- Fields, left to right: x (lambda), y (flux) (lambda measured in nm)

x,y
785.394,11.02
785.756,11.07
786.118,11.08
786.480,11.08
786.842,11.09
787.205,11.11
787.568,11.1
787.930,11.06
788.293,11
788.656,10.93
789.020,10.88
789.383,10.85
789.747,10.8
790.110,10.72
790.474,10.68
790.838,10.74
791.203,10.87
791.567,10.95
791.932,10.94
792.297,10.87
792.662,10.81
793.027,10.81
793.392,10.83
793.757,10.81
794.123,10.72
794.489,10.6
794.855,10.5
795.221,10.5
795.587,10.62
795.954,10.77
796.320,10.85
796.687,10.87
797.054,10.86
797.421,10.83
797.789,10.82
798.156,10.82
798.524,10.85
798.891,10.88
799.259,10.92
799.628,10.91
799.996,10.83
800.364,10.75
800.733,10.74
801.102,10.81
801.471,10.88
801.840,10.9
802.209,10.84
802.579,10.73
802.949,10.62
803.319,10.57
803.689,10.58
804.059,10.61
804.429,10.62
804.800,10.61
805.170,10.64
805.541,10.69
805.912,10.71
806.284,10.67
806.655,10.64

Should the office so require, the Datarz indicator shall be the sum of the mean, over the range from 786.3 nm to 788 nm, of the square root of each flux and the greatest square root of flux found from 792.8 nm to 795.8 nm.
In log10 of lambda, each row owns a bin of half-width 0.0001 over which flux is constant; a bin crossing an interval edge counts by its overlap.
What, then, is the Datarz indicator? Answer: 6.62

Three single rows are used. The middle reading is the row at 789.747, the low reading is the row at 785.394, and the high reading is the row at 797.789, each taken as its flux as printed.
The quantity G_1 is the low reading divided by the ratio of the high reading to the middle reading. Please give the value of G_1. 11.0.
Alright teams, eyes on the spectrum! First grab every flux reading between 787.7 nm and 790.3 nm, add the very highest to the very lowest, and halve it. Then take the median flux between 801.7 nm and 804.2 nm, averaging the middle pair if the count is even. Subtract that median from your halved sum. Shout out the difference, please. 0.27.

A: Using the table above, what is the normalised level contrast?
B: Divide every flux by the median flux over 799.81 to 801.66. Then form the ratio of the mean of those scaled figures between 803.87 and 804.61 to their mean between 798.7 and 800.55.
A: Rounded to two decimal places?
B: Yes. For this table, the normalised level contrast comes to 0.98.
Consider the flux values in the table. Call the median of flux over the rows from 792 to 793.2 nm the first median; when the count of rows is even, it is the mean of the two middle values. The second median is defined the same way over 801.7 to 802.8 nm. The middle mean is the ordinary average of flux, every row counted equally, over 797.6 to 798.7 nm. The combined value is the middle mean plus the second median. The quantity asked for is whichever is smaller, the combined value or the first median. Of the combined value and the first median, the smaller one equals 10.8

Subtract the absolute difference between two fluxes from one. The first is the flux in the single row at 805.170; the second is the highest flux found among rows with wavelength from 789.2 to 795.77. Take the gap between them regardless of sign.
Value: 0.69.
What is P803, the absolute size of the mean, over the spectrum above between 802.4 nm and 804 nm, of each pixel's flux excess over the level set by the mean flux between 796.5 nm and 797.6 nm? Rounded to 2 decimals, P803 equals 0.23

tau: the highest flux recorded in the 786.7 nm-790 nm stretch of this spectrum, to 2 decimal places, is 11.11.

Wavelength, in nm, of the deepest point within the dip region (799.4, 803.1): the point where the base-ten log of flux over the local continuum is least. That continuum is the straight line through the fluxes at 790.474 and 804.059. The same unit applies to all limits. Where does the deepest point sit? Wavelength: 802.949 nm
